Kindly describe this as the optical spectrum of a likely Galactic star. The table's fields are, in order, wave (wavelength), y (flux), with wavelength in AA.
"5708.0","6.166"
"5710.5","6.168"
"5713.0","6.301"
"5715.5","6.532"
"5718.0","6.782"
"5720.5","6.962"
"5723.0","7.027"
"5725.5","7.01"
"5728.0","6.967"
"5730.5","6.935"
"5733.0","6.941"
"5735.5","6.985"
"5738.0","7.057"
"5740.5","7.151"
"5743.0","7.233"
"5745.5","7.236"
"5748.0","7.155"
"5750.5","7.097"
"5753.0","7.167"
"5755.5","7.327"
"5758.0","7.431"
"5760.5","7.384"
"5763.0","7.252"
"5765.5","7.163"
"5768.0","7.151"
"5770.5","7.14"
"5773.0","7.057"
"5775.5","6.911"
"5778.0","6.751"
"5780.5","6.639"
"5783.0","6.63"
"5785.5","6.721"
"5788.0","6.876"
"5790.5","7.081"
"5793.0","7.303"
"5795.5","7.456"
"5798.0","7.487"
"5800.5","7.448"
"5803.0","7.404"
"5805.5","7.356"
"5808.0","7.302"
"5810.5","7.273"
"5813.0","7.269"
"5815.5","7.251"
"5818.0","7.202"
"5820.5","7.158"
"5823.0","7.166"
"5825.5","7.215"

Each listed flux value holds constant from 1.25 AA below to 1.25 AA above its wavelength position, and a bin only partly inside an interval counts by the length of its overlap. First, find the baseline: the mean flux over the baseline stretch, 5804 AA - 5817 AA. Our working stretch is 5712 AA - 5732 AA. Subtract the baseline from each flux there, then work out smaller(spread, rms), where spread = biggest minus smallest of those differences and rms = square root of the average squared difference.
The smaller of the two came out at 0.5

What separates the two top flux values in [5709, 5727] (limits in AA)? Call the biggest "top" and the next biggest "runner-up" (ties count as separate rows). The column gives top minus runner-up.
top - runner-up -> 0.017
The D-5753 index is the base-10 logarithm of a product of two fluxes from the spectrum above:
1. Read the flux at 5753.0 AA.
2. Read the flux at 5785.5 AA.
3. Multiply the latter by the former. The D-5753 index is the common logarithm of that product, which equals 1.68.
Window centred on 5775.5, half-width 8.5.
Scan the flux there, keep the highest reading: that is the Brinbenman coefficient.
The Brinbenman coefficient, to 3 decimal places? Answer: 7.151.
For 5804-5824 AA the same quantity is 7.356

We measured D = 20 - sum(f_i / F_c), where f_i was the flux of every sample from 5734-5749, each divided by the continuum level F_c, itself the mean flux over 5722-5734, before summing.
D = 14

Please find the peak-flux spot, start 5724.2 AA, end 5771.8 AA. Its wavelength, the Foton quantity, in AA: 5758.0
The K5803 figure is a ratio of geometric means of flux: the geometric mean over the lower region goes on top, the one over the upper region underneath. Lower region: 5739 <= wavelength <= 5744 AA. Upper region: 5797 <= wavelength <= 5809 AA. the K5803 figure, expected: 0.97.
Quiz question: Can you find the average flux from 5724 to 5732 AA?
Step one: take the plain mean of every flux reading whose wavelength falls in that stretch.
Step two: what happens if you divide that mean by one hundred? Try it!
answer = 0.0697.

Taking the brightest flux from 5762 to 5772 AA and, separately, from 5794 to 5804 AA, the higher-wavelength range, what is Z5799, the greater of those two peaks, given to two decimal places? 7.49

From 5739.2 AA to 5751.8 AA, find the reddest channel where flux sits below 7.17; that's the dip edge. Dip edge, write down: 5750.5 AA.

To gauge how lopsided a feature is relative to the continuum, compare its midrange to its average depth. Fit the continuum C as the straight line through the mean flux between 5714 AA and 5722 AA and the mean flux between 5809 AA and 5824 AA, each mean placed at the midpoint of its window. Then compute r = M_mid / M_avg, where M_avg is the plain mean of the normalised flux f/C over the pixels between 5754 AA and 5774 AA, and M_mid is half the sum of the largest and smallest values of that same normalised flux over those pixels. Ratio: 1.000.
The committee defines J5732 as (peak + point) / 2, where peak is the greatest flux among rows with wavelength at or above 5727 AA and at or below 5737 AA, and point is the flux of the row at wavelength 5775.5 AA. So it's 6.95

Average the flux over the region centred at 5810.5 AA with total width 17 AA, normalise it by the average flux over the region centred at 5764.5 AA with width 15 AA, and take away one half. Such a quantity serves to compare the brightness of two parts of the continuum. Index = 0.506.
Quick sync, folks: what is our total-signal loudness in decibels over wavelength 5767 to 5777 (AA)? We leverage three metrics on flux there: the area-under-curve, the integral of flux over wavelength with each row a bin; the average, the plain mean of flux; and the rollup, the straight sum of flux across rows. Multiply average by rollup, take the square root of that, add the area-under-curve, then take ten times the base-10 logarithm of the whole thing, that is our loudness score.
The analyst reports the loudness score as 19.28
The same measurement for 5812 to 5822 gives 19.38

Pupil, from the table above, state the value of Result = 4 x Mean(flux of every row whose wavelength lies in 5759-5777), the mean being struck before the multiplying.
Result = 28.6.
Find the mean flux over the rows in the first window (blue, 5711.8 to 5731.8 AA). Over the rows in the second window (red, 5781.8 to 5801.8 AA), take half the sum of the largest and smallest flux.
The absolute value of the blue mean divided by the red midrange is 0.97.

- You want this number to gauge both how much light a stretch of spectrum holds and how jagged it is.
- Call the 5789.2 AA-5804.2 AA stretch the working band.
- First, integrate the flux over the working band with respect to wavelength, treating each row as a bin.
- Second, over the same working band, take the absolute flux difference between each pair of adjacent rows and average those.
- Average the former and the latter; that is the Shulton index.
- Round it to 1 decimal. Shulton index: 55.3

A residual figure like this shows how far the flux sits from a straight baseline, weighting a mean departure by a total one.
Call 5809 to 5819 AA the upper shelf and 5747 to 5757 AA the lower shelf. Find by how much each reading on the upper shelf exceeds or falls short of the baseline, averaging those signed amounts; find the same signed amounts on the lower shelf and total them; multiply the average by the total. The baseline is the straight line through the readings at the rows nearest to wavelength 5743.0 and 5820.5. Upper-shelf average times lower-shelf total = -0.013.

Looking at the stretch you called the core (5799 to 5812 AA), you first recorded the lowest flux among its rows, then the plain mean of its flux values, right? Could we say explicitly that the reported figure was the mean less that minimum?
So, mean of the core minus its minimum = 0.084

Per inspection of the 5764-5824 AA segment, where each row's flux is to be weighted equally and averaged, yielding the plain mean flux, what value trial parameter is 7.13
